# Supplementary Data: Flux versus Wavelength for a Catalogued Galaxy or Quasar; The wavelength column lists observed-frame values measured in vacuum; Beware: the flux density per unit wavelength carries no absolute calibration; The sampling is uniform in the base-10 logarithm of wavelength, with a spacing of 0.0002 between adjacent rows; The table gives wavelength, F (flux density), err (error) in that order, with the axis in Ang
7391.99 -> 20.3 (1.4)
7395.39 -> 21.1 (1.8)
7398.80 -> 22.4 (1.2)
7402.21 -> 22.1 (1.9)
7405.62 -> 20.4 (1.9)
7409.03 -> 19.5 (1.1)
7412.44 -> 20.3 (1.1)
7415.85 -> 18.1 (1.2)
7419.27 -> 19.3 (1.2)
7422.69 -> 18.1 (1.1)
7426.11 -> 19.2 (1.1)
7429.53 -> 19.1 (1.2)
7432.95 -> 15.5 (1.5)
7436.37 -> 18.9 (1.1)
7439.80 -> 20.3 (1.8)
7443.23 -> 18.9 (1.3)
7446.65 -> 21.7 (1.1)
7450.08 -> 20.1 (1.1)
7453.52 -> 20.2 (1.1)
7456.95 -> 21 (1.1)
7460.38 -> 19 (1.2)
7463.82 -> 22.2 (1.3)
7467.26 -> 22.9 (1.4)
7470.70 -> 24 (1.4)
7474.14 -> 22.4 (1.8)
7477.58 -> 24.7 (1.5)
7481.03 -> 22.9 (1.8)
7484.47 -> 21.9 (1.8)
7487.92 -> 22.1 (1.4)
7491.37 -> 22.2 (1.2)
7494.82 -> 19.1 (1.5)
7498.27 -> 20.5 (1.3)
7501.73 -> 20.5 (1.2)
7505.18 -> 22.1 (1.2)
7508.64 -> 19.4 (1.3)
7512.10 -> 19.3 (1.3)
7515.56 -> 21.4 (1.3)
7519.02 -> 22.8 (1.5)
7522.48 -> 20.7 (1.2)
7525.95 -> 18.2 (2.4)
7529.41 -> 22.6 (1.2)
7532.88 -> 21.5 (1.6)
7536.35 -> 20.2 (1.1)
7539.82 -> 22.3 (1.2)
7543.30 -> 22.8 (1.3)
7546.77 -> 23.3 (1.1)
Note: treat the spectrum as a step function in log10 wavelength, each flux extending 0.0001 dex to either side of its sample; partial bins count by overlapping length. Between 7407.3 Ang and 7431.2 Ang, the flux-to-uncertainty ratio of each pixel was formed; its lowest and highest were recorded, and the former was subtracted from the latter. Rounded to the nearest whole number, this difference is 3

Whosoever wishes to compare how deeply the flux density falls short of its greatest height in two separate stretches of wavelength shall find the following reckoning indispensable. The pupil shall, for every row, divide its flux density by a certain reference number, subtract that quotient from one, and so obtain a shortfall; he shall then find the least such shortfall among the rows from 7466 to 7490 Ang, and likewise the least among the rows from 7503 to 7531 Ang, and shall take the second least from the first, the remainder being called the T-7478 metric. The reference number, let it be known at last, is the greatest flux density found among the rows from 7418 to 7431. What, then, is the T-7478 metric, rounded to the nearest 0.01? -0.10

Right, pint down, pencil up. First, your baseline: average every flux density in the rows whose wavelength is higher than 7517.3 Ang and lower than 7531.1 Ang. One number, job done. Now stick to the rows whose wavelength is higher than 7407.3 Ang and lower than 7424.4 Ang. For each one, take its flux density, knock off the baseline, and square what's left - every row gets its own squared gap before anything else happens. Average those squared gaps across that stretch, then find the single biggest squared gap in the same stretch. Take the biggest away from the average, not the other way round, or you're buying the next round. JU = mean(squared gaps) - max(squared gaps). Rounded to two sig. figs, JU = -4.1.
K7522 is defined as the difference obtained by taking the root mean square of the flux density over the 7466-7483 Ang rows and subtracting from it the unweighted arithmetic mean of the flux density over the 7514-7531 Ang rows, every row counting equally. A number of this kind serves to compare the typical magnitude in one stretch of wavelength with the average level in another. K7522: 2.26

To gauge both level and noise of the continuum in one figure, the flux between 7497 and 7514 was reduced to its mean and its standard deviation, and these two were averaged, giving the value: 10.7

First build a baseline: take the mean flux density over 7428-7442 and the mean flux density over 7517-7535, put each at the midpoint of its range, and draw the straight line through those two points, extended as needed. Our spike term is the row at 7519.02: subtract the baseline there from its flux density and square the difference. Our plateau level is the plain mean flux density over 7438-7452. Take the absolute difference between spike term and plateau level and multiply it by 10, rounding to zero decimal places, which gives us 168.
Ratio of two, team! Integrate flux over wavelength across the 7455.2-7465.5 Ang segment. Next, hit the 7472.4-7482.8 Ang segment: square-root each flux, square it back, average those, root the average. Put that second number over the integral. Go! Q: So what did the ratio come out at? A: 0.0226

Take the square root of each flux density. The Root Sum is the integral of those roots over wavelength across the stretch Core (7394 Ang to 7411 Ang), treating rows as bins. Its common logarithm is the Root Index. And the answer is 1.89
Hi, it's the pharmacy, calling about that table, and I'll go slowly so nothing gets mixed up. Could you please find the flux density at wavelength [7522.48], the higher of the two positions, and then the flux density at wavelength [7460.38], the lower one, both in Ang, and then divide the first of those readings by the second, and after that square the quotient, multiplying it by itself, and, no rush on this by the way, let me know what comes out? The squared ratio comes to 1.19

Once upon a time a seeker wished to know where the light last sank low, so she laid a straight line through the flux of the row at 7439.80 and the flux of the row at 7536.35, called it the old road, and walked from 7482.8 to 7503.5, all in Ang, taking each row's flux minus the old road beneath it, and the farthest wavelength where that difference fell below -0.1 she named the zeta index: 7494.82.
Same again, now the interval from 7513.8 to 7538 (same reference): 7525.95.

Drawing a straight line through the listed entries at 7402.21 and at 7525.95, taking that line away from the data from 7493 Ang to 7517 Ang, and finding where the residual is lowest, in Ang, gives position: 7494.82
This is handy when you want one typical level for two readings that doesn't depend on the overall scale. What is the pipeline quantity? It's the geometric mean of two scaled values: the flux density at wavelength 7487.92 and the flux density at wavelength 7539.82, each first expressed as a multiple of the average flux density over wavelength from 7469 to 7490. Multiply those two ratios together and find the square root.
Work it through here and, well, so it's 0.97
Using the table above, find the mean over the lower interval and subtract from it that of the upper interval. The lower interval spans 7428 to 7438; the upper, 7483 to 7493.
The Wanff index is -4.2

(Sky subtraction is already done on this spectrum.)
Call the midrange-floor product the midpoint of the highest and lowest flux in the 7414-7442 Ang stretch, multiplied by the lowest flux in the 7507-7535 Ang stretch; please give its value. 326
